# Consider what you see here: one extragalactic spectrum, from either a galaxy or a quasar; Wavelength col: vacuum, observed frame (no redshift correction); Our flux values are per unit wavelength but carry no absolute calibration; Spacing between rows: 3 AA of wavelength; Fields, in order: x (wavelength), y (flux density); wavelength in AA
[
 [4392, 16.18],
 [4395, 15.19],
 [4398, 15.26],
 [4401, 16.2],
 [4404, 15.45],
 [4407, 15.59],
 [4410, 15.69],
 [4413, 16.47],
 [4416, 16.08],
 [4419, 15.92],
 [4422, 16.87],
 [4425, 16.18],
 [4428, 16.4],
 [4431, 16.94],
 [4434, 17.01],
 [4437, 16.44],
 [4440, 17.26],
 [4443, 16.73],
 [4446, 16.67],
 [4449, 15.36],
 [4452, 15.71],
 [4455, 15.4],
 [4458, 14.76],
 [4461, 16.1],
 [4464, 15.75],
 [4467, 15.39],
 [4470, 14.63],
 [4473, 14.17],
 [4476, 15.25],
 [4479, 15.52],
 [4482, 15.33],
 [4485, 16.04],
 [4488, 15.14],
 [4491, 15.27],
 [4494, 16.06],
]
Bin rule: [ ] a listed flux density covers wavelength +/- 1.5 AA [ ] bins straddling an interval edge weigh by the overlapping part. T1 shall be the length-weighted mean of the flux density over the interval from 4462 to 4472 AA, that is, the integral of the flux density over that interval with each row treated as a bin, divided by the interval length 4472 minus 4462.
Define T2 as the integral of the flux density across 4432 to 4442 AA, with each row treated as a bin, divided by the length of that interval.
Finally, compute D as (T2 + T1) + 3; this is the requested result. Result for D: 35.14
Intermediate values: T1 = 15.2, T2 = 16.9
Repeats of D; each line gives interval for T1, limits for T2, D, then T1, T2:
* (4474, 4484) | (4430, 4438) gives 35.15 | 15.3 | 16.8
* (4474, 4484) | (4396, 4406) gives 33.95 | 15.3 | 15.6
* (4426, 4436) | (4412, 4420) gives 35.89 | 16.7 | 16.2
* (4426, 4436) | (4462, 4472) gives 34.98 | 16.7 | 15.2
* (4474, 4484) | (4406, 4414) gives 34.24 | 15.3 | 15.9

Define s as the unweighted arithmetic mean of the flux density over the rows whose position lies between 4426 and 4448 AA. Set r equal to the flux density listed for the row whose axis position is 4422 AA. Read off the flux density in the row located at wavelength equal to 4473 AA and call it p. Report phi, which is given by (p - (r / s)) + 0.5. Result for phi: 13.7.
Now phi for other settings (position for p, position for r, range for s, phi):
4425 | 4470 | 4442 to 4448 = 15.8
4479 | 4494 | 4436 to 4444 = 15.1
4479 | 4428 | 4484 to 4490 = 15.0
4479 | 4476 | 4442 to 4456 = 15.1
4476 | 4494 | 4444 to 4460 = 14.7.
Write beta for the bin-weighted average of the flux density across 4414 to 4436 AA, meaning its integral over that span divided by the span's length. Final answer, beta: 16.5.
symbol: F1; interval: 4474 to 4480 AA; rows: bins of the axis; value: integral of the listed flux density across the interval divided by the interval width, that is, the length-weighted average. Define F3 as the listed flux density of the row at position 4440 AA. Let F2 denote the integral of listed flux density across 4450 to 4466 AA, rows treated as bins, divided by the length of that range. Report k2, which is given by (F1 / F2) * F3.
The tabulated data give 17.0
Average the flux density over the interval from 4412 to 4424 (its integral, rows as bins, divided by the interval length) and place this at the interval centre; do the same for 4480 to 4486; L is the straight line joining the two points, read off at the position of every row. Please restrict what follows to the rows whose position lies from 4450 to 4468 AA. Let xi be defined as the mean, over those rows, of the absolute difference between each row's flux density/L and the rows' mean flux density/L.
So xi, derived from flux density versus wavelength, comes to 0.021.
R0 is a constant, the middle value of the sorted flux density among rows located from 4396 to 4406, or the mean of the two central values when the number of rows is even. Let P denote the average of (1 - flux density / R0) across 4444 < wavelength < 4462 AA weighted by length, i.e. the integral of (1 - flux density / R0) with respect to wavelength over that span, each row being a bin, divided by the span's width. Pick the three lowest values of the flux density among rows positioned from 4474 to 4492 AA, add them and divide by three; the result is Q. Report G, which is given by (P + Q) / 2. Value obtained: 7.6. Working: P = -0.015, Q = 15.2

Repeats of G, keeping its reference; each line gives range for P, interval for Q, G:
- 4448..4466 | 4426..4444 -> 8.3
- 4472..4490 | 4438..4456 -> 7.8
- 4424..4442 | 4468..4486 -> 7.3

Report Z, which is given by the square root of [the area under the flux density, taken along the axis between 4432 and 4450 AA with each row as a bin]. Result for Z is 17.3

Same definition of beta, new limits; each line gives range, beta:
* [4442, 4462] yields 15.8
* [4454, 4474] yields 15.2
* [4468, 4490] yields 15.2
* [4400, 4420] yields 15.9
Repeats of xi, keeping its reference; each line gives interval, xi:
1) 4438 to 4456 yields 0.041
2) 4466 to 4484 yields 0.029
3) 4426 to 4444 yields 0.017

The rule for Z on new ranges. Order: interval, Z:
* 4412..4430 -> 17.1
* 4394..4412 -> 16.8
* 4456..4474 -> 16.5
